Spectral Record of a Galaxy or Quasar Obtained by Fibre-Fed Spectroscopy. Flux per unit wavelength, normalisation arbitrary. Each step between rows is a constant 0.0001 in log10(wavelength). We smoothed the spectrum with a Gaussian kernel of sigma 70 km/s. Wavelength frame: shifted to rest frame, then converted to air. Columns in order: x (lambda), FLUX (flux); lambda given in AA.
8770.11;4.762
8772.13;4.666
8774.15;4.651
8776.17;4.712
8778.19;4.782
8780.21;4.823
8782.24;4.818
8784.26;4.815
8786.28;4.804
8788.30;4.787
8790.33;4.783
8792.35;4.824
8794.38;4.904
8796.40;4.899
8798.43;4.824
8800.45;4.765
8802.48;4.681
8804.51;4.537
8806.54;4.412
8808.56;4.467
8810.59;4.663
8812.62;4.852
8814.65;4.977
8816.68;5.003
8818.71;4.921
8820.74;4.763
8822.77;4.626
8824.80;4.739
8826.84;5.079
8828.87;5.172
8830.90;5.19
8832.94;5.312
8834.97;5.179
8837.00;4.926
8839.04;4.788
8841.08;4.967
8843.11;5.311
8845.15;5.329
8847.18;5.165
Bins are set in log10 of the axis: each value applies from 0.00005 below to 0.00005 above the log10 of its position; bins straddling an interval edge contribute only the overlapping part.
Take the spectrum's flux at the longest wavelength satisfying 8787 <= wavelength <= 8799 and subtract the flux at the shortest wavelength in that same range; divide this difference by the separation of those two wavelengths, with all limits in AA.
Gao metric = 0.004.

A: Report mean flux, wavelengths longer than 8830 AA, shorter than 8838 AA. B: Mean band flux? 5.15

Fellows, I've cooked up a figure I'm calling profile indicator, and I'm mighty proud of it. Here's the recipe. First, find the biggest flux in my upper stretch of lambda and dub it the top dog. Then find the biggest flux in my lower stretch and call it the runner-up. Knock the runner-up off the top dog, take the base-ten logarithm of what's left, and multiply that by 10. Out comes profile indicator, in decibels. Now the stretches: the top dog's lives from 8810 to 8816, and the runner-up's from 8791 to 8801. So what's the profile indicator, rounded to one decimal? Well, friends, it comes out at -11.4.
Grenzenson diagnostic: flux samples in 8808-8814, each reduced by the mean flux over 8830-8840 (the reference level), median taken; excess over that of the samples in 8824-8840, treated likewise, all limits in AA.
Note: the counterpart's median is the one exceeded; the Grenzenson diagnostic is -0.5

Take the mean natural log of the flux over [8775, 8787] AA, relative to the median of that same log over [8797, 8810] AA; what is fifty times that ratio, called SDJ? 51.3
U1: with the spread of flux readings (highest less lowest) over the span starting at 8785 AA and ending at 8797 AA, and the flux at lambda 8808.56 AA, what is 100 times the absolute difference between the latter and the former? 435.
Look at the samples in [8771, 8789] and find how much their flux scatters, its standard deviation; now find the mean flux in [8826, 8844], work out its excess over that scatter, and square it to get 25.4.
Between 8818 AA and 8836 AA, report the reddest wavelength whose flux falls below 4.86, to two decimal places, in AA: 8824.80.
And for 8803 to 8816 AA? 8812.62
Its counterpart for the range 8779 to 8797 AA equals 8792.35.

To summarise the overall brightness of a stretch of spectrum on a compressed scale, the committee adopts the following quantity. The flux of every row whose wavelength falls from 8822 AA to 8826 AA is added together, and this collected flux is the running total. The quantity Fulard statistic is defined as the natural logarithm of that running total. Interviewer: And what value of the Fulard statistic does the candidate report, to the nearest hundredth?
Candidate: 2.24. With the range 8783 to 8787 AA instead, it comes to 2.26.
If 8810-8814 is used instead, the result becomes 2.25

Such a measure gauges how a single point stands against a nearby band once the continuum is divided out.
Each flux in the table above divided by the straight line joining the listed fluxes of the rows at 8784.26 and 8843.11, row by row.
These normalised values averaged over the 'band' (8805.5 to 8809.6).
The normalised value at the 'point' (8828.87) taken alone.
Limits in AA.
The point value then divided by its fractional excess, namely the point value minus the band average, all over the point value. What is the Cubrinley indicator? 9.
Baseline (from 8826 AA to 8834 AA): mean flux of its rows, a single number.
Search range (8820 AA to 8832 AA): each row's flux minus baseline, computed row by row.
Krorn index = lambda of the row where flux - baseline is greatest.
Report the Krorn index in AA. 8830.90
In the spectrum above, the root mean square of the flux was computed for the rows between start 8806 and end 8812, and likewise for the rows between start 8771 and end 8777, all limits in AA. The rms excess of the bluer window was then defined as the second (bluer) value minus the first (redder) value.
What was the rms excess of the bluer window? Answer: 0.16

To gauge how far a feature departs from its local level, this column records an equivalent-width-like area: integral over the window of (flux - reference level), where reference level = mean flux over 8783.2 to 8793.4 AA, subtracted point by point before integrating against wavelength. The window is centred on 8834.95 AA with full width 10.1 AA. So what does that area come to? 2.8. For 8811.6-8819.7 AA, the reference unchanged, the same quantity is 1.1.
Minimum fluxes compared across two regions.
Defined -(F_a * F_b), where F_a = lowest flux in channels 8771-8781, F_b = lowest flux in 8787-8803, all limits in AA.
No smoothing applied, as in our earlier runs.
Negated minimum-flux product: -21.8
